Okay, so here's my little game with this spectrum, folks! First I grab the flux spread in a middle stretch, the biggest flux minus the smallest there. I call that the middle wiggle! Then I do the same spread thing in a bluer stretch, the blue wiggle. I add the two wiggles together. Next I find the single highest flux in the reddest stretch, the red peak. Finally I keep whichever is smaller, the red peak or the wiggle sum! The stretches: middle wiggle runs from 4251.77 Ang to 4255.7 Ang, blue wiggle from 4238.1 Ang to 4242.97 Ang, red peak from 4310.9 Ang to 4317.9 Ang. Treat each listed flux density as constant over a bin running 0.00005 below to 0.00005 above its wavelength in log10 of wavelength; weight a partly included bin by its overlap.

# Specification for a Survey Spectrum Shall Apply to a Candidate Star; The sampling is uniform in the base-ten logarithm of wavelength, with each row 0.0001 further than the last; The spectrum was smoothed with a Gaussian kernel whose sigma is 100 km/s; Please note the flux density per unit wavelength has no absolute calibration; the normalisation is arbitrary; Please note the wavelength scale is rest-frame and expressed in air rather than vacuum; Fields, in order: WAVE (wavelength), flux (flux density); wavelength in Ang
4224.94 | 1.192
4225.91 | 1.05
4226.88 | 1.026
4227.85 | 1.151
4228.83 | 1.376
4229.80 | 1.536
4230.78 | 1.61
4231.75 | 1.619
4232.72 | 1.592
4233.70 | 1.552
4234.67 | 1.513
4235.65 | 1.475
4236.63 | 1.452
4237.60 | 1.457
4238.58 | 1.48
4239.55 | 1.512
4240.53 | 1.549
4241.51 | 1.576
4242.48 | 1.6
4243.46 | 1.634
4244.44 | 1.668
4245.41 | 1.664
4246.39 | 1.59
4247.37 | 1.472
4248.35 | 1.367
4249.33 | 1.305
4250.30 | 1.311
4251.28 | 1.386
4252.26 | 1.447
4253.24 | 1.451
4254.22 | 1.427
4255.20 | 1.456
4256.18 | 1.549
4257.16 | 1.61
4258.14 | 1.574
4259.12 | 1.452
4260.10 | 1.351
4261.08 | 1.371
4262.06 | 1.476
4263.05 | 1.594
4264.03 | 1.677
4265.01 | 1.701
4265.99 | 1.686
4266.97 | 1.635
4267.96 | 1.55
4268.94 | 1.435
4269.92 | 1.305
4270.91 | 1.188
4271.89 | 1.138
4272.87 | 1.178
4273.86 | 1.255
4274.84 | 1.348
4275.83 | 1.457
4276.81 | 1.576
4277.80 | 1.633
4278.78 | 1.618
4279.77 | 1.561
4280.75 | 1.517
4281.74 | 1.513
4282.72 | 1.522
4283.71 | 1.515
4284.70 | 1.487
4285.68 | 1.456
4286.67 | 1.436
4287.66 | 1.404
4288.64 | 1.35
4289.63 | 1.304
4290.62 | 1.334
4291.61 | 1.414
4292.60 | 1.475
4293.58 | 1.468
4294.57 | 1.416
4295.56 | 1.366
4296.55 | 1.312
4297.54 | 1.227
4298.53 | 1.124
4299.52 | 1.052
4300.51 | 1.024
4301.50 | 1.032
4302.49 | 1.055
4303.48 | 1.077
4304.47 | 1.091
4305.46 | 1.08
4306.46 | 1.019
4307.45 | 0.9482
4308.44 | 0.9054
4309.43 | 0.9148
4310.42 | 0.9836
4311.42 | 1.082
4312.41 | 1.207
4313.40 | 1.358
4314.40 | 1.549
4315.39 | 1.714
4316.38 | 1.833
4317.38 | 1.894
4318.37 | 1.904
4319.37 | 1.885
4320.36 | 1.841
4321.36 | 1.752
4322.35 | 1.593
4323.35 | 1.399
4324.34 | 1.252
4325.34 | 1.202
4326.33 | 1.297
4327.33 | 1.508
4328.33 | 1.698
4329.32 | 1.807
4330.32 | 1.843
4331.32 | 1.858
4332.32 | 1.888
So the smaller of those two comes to 0.15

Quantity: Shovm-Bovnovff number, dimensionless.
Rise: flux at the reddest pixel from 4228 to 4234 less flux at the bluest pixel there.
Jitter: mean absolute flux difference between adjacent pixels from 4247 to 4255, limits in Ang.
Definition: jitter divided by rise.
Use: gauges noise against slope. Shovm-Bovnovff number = 0.3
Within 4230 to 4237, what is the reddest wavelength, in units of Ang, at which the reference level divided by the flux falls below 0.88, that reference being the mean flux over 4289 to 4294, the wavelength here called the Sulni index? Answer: 4232.72 Ang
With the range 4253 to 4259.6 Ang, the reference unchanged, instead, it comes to 4257.16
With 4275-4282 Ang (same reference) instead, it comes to 4278.78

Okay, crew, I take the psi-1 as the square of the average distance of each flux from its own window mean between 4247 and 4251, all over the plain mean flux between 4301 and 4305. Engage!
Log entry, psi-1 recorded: 0.0029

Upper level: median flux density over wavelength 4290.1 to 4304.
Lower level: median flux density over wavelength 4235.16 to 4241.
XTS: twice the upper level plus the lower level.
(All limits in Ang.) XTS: 4.0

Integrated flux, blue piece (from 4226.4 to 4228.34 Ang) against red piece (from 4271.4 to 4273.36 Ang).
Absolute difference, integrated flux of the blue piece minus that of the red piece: 0.16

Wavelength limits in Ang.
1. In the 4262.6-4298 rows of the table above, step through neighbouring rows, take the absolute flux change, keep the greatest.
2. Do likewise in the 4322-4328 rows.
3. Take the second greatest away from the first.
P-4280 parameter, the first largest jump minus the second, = -0.081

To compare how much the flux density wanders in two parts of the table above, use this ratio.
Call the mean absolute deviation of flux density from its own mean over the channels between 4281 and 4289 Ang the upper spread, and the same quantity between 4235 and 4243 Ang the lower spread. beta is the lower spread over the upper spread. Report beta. 1.0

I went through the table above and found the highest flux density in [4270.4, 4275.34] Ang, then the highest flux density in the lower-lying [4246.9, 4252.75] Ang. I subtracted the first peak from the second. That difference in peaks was 0.12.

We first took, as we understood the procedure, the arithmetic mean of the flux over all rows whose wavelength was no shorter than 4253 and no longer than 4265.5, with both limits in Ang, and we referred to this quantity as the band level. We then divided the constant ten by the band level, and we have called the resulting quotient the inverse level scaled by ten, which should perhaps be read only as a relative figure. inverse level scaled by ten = 6.60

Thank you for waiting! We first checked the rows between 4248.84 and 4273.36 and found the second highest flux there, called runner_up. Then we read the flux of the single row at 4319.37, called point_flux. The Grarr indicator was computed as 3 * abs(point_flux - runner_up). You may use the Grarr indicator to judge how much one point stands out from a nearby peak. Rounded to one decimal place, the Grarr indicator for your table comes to 0.6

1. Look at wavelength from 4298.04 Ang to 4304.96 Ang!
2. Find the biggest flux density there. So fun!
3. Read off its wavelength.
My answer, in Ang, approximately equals 4298.53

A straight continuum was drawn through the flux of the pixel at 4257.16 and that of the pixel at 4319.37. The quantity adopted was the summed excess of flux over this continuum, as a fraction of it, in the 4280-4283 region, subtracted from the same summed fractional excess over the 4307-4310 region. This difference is -1.1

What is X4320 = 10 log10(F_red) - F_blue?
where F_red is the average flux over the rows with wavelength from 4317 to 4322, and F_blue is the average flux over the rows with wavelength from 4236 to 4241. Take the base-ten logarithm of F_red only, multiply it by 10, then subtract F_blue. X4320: 1.2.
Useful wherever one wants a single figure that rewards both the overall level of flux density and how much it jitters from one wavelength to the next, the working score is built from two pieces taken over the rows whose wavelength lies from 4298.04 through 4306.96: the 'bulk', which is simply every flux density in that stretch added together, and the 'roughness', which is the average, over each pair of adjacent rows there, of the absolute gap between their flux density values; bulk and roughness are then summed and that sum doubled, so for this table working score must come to 19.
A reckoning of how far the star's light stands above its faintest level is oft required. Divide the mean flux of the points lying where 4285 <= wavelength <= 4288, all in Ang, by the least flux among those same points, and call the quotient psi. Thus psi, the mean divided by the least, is 1.02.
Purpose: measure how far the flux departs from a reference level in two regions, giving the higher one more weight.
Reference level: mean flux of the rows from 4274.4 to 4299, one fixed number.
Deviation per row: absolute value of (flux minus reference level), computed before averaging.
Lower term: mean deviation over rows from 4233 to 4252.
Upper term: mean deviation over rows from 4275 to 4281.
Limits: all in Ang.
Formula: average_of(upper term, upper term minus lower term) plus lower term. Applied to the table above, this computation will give 0.18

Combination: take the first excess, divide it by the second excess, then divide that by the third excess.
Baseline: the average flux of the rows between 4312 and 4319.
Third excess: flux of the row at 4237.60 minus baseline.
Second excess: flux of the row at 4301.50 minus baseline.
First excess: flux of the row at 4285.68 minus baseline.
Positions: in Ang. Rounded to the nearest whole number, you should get -2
